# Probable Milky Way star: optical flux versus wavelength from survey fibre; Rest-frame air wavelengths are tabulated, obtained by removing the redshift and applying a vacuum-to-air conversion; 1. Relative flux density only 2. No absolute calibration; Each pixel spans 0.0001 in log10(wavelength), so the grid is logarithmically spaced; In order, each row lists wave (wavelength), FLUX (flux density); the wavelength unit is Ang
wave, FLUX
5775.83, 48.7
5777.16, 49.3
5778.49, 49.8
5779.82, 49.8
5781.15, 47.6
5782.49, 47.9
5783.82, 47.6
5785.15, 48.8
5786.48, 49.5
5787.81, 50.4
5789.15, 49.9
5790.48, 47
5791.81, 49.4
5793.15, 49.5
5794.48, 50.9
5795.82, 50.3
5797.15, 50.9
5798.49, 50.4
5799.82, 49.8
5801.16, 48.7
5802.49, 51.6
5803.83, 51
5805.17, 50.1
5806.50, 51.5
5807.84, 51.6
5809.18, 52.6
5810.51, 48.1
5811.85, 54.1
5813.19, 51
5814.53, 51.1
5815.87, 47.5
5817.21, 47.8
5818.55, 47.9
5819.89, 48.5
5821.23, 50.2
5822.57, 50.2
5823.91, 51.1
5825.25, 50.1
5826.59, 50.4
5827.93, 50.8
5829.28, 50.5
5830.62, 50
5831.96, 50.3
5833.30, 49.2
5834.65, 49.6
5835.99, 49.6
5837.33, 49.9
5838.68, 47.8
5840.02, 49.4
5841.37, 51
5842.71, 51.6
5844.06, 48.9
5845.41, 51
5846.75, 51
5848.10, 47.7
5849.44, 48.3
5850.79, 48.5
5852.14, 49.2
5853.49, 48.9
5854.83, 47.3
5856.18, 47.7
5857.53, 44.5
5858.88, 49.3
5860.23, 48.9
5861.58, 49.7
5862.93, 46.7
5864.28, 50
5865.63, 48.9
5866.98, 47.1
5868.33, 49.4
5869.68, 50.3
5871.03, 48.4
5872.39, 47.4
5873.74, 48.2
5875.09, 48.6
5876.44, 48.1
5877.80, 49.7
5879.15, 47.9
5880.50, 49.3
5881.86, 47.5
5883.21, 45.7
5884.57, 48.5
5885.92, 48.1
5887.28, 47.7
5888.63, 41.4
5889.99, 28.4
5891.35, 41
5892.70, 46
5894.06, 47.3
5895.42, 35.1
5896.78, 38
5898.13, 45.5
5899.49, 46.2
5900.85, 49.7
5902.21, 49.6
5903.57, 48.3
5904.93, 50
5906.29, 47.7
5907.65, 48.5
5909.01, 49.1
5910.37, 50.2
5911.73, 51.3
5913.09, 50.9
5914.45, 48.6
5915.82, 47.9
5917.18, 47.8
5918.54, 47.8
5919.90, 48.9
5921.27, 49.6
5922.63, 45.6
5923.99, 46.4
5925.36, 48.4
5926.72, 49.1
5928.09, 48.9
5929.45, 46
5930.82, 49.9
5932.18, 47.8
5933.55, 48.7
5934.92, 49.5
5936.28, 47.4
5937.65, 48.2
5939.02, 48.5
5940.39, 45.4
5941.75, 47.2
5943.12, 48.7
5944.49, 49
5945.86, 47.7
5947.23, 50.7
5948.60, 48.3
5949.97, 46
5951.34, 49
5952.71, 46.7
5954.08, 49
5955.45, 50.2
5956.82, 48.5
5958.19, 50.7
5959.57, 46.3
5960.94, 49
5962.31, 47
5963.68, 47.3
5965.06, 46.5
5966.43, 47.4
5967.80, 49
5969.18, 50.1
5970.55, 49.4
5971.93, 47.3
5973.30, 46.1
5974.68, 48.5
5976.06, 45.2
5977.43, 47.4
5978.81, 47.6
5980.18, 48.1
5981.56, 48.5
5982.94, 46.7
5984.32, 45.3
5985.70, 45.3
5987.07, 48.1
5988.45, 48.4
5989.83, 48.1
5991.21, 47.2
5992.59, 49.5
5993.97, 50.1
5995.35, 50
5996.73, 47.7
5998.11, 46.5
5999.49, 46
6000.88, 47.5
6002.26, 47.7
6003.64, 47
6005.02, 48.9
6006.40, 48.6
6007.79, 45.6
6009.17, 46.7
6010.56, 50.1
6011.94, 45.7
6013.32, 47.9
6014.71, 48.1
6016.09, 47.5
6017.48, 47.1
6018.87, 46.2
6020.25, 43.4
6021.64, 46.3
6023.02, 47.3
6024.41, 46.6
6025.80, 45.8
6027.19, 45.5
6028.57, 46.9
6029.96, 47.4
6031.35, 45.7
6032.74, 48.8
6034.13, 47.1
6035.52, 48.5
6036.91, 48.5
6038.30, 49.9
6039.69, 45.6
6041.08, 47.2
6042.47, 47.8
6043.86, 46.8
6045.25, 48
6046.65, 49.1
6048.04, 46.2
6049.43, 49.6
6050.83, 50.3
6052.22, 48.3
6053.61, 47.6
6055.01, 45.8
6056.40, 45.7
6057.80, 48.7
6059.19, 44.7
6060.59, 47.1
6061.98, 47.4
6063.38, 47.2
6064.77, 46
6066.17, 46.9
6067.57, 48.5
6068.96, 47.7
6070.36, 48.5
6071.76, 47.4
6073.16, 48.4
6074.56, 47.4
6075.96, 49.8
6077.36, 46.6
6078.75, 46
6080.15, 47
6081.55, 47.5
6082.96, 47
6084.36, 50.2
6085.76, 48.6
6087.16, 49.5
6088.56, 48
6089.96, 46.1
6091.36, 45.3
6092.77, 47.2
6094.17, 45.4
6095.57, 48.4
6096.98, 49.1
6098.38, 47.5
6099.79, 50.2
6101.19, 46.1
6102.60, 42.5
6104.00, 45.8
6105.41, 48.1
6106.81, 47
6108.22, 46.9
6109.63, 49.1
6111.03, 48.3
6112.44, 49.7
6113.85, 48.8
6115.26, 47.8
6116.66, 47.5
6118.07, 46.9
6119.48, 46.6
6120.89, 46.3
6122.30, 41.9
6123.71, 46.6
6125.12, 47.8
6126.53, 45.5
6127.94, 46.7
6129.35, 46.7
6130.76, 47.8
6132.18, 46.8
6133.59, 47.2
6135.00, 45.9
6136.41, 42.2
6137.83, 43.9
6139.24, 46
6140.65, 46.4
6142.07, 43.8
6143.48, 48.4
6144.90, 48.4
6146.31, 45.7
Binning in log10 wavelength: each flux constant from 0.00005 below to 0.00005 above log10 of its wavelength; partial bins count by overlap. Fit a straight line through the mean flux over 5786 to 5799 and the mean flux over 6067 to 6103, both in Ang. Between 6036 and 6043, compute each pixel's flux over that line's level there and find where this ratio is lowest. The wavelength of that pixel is 6039.69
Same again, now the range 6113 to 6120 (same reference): 6119.48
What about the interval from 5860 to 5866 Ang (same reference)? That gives 5862.93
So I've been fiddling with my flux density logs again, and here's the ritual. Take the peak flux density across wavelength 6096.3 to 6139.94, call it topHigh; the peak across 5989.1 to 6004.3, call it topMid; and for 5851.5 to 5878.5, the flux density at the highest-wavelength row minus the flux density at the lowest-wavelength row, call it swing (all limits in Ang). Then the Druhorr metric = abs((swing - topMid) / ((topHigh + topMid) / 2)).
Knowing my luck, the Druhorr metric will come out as 0.989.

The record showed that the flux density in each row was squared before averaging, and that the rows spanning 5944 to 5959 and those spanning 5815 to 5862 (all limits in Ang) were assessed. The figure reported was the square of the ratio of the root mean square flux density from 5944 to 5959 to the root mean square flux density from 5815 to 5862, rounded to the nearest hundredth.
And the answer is 0.98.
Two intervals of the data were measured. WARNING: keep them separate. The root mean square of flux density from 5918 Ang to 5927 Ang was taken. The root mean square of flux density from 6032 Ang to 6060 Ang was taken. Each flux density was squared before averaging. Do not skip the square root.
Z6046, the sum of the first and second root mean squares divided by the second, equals 2.005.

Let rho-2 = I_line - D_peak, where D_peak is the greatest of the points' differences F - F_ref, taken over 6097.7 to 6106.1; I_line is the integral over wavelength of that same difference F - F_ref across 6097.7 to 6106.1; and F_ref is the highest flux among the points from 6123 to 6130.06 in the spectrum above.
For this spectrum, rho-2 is -11.7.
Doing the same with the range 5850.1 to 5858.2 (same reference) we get -2.3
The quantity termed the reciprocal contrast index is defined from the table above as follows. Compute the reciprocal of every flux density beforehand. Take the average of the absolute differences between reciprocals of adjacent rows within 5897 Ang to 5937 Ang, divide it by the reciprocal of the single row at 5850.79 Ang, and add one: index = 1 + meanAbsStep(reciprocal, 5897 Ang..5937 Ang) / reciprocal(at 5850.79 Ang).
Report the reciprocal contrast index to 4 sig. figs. 1.029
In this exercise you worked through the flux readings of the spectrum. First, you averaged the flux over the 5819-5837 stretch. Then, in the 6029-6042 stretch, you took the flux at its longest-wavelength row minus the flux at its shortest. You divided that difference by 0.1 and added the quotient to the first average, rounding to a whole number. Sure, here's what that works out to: 48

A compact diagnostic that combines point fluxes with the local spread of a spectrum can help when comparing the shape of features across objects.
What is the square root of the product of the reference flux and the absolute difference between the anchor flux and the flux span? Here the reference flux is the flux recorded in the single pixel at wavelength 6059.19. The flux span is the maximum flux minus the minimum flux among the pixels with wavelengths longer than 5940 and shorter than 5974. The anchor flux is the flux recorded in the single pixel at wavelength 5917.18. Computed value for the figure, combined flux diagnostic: 44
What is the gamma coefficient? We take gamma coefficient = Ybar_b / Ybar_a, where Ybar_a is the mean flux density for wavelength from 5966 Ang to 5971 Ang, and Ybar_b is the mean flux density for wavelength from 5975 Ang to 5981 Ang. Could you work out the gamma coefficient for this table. 0.96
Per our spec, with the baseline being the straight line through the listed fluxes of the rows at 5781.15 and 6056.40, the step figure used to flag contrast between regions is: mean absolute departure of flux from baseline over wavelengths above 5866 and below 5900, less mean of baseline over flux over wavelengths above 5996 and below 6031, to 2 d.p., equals 2.09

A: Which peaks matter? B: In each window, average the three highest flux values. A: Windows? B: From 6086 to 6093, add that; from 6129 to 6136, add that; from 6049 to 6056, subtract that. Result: 46.1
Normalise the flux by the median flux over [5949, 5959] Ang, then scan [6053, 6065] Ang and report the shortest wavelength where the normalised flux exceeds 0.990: 6057.80 Ang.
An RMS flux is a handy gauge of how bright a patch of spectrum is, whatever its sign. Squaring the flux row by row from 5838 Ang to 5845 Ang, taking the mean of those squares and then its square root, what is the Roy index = 49.8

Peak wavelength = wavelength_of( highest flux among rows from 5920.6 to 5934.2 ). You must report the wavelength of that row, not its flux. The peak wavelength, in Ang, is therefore 5930.82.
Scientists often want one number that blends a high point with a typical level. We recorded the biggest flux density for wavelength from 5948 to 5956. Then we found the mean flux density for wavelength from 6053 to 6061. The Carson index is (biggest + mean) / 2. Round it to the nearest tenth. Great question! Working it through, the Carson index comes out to 48.4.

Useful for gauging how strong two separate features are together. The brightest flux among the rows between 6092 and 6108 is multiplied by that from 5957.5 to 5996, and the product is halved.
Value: 1273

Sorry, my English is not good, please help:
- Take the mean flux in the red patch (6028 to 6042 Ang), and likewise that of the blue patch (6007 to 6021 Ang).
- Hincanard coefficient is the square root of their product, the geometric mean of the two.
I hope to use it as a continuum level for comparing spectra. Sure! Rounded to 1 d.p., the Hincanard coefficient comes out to 47.2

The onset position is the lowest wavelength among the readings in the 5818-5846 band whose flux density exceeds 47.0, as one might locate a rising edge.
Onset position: 5818.55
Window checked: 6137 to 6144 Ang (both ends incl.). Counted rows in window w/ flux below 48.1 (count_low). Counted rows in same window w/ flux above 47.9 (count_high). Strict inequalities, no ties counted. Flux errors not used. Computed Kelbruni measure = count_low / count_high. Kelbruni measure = 4.0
